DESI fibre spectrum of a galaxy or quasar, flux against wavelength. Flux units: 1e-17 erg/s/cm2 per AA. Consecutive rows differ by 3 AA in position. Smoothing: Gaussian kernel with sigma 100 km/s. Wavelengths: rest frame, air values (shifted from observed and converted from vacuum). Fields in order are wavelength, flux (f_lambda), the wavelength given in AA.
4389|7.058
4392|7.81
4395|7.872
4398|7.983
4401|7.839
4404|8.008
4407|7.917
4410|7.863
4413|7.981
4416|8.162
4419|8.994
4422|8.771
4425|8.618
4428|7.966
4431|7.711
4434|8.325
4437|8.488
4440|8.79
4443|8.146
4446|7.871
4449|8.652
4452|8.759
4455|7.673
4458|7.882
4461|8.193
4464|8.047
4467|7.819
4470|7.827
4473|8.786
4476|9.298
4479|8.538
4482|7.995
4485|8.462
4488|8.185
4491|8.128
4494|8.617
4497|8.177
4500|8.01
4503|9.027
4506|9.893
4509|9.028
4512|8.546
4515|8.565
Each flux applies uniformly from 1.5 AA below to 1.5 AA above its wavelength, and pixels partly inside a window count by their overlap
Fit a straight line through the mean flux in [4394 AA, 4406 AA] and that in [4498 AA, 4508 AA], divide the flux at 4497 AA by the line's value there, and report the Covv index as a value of 0.92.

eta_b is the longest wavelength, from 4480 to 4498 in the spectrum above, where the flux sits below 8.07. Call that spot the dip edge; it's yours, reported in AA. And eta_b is 4482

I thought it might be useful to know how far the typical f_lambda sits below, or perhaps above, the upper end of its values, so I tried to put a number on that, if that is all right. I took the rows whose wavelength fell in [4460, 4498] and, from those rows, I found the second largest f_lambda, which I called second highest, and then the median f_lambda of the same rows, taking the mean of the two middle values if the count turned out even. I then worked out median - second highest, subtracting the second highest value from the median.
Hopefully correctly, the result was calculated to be -0.60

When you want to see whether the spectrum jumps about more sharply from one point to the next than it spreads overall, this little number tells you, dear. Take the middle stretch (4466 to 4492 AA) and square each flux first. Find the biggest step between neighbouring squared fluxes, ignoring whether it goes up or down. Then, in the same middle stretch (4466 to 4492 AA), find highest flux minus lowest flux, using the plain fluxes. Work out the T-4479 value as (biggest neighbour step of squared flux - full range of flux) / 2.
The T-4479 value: 7.2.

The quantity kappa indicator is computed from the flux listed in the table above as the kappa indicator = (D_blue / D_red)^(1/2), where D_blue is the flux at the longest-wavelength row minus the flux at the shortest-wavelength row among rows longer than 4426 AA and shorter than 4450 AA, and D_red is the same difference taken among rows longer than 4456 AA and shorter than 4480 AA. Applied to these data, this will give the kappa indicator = 1.02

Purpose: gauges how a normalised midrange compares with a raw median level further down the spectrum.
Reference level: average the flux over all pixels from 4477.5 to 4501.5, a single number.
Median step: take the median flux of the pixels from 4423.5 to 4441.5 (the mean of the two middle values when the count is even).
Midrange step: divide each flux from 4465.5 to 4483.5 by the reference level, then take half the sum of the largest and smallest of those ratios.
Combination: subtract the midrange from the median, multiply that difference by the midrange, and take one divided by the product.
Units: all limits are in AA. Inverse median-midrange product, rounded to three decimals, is 0.131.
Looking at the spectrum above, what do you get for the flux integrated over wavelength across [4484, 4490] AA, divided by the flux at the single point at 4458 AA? 6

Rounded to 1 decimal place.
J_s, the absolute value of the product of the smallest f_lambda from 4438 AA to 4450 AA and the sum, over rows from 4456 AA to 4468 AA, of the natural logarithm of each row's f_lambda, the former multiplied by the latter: 65.4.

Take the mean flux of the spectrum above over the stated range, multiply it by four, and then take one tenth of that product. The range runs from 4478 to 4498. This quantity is 3.32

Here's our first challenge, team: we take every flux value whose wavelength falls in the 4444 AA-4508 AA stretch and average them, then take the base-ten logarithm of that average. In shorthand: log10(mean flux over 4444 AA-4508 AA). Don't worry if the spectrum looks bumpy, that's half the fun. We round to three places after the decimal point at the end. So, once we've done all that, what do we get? 0.923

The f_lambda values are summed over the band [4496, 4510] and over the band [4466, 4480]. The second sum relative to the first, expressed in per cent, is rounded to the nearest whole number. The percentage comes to 96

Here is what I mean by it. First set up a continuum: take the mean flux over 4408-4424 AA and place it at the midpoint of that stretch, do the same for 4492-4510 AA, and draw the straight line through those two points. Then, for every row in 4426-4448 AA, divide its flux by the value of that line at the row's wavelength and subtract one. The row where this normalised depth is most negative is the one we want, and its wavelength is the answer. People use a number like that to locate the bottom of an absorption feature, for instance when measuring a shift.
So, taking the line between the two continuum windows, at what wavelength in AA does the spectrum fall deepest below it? 4431 AA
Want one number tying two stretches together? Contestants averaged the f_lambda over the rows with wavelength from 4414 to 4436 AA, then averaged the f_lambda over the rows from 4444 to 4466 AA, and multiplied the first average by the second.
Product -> 68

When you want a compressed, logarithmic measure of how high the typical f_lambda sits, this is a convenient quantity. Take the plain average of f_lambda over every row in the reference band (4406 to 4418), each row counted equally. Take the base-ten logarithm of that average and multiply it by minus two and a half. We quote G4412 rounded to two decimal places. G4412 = -2.26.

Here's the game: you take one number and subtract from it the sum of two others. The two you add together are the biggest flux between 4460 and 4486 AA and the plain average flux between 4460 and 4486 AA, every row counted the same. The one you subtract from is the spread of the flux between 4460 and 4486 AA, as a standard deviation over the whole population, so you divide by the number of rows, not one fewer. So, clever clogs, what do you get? -17.2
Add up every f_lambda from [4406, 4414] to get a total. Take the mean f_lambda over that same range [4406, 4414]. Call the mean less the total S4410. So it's -16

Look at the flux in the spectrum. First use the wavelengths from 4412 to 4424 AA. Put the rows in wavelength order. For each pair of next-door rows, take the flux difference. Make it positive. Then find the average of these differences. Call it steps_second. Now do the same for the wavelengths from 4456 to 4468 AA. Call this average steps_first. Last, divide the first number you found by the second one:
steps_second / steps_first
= 1.8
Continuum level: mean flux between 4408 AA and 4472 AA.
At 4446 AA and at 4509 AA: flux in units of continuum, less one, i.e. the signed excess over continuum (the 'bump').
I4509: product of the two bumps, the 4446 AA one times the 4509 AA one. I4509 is -0.004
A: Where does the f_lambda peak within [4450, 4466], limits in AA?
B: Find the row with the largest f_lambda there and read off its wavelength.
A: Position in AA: 4452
